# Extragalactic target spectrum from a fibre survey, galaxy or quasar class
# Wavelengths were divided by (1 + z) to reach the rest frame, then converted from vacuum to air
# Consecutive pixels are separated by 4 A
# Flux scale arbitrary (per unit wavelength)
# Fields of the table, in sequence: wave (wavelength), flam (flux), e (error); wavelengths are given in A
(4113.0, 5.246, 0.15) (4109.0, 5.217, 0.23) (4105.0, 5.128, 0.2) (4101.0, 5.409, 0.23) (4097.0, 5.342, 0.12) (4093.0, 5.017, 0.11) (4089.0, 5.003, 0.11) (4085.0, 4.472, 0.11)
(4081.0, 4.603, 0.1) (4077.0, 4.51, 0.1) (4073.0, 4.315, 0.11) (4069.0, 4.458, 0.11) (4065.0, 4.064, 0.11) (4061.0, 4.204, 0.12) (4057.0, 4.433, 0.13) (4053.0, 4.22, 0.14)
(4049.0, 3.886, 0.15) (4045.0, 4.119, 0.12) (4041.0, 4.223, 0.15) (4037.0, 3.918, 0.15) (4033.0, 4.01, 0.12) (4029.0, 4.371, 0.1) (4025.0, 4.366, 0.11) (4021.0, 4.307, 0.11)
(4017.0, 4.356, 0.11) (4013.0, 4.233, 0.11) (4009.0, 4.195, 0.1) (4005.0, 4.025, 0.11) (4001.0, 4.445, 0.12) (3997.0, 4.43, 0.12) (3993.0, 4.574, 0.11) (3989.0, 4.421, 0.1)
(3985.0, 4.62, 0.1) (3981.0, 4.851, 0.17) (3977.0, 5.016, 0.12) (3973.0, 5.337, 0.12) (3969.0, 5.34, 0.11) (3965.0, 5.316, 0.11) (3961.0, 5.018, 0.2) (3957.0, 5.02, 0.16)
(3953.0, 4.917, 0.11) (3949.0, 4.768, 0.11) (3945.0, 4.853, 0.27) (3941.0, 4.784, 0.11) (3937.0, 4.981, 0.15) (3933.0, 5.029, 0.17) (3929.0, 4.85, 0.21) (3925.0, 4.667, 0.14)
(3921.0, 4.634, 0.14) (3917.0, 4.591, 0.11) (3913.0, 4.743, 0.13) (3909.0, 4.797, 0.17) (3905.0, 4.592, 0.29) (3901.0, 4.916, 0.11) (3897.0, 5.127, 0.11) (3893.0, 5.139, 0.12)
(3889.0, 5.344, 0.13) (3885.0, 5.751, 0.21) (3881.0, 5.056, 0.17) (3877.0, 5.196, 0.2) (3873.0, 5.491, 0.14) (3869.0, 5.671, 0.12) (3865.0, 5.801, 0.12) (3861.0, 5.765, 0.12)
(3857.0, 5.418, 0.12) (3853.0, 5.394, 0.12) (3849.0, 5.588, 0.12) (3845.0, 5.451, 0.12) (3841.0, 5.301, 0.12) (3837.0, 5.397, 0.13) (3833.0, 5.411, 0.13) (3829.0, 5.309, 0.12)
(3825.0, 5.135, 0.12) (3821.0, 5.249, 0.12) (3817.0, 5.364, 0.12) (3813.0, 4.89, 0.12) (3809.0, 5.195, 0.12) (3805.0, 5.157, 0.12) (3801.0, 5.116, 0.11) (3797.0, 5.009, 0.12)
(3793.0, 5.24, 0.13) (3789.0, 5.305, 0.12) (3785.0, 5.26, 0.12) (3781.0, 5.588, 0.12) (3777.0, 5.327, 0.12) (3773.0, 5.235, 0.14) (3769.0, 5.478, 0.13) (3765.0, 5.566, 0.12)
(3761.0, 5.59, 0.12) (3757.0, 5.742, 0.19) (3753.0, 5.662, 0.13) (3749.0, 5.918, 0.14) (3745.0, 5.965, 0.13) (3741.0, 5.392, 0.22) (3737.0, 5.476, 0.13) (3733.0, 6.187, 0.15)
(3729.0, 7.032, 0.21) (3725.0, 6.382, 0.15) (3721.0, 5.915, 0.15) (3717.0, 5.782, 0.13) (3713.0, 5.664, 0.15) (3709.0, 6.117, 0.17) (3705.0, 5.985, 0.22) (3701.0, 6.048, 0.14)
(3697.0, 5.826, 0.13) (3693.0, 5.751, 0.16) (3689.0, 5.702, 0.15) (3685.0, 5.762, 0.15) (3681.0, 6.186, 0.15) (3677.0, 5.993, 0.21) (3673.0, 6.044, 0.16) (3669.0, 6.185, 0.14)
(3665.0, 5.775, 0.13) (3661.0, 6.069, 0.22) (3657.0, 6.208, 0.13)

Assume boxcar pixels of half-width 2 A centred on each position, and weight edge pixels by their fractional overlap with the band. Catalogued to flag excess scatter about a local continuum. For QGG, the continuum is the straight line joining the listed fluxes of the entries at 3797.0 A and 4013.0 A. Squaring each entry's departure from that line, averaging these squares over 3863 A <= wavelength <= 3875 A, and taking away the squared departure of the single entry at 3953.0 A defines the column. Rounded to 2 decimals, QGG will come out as 0.61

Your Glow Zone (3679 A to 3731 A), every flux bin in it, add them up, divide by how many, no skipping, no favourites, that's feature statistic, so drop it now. 6.0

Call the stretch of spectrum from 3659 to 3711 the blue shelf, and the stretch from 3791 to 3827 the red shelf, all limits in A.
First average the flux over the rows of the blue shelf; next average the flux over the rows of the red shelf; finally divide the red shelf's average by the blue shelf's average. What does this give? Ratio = 0.86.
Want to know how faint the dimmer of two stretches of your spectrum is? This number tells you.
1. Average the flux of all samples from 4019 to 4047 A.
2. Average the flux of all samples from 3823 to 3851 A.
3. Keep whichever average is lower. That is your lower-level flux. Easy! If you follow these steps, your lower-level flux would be 4.2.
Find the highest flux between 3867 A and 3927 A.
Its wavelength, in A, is 3885.0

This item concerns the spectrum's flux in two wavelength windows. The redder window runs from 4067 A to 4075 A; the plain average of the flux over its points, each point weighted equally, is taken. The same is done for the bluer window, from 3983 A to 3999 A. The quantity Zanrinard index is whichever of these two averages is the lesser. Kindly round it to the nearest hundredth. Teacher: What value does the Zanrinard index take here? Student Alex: 4.39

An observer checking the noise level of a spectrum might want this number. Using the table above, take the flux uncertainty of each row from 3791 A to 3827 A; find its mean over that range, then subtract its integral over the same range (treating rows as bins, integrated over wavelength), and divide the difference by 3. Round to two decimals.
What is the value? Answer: -1.40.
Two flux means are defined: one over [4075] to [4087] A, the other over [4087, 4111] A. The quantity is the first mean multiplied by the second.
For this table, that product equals 23.5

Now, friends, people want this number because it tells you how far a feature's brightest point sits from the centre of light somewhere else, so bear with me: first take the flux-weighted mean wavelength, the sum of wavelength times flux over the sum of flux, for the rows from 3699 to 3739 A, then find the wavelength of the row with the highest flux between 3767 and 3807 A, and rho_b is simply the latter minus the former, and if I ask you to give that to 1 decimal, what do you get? 61.9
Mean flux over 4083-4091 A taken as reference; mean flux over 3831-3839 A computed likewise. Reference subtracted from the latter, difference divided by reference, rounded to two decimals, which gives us 0.14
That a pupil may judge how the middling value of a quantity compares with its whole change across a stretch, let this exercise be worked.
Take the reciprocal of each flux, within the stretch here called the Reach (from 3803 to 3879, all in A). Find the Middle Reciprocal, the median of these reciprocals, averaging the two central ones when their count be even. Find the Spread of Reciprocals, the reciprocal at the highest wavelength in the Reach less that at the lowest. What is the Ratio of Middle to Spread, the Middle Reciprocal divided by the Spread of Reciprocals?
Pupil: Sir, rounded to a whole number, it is -127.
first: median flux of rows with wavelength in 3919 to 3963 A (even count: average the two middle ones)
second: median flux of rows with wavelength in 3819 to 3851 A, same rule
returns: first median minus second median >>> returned -0.50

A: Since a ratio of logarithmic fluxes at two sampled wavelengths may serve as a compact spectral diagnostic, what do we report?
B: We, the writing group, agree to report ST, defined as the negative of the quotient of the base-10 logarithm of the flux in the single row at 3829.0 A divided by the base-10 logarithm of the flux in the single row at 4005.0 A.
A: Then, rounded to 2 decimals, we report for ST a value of -1.20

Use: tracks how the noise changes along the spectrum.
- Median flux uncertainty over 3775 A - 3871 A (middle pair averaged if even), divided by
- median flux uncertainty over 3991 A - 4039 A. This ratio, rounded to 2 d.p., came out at 1.09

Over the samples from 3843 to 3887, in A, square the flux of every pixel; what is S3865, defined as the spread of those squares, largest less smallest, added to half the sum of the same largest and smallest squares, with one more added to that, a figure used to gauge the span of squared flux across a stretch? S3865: 39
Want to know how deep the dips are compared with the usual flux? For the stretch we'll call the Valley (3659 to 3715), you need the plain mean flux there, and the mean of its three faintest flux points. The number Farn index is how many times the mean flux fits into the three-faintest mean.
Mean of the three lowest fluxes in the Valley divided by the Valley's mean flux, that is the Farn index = 0.96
